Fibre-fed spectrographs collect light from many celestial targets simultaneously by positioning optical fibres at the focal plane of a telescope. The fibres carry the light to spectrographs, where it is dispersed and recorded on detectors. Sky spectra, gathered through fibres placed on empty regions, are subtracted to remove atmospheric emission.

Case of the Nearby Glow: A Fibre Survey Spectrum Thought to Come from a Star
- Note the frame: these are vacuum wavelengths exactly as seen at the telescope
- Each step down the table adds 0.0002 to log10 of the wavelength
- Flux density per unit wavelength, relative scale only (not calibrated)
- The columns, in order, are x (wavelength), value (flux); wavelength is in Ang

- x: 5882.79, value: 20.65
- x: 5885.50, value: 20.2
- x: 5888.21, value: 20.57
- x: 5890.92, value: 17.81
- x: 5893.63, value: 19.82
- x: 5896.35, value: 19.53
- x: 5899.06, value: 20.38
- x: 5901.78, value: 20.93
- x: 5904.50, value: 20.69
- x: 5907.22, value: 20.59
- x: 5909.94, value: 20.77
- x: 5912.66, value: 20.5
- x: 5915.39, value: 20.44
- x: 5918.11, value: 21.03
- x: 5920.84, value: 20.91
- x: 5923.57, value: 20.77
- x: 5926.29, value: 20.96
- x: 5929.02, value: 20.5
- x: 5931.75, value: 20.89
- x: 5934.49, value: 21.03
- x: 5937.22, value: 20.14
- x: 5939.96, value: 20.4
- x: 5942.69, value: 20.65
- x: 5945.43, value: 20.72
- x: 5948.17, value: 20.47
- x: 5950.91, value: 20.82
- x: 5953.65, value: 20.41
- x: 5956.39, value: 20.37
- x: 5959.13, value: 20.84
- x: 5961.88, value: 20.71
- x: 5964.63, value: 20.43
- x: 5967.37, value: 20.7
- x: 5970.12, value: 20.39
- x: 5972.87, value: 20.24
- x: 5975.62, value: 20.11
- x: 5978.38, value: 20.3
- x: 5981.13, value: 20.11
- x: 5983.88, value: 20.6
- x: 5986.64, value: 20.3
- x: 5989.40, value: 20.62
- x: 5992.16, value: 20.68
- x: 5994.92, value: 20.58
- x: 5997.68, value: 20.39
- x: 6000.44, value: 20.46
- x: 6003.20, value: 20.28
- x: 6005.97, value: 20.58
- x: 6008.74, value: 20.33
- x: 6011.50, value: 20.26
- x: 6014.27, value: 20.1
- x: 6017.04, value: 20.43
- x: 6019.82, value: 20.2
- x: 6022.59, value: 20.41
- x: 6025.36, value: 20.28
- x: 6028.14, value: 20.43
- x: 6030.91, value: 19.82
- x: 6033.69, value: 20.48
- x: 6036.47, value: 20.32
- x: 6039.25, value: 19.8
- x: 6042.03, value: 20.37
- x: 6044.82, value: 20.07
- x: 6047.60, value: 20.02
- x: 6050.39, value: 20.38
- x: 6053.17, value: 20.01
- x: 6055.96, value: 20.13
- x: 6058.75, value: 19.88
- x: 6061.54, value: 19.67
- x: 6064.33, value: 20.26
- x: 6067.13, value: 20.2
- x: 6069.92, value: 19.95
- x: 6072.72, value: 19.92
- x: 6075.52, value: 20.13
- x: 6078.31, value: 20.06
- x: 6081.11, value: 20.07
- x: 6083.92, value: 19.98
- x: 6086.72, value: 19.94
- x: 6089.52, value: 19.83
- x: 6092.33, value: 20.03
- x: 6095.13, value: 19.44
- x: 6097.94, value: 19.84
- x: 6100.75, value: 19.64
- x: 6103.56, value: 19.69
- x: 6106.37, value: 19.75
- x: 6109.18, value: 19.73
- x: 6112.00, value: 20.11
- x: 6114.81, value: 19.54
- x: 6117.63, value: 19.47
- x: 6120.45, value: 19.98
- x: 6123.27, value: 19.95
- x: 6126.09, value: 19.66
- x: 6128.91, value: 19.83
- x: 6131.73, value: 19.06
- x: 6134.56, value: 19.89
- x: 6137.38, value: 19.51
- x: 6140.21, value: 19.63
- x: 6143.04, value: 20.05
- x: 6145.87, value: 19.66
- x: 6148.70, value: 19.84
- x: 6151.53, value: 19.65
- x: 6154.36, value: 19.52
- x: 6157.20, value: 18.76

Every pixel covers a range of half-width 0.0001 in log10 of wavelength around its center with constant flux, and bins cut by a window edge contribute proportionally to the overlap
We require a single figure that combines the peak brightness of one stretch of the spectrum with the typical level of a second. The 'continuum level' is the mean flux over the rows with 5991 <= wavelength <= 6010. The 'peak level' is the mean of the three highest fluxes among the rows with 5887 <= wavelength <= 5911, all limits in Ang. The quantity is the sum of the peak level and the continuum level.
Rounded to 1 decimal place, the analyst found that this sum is 41.3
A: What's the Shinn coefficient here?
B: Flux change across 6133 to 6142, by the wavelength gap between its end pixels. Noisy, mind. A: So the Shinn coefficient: -0.05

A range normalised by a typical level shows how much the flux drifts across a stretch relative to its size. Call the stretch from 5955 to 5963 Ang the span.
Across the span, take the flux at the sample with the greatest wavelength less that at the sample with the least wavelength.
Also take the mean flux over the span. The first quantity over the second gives 0.016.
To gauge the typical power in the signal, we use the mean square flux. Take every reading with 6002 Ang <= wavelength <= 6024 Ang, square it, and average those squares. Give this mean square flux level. 413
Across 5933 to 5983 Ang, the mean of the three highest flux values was 20.9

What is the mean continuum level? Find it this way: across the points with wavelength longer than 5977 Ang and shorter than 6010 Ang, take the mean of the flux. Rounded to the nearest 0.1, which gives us 20.4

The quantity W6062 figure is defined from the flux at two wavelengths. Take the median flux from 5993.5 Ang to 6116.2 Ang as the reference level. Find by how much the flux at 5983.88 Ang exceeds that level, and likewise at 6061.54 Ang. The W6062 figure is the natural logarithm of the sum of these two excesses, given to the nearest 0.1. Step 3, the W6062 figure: -2.3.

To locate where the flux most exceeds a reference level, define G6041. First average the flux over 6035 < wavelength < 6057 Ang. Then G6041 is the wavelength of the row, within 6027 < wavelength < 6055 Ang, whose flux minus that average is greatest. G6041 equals 6033.69 Ang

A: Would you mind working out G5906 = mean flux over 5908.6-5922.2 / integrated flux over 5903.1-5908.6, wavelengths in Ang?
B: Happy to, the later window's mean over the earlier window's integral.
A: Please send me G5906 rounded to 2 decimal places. 0.18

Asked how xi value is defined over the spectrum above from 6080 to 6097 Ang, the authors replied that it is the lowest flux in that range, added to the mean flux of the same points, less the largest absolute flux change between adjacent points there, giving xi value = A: 38.7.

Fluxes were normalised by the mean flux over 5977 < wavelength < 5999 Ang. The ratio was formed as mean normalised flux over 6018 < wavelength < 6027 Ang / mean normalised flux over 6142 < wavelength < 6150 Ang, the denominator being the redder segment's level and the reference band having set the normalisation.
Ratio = 1.023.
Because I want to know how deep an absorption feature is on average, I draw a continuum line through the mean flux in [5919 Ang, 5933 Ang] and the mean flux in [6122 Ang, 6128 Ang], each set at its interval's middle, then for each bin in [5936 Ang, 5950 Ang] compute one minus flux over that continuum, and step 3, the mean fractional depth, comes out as 0.012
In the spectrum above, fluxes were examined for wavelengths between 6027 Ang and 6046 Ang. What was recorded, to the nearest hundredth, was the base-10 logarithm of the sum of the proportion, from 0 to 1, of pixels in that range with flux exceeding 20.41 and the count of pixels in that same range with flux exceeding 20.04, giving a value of 0.72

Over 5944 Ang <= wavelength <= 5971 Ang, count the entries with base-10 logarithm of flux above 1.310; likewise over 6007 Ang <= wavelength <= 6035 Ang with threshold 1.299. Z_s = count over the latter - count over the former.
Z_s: 2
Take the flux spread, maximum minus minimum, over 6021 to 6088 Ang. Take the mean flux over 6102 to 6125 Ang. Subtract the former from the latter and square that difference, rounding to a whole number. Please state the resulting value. 360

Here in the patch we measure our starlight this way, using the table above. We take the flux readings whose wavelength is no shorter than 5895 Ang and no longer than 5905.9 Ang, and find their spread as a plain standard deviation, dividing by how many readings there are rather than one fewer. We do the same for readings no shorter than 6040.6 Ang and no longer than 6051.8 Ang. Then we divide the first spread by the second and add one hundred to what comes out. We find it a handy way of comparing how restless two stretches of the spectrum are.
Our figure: 103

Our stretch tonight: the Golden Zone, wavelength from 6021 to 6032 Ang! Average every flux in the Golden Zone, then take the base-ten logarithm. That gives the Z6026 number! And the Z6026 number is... 1.31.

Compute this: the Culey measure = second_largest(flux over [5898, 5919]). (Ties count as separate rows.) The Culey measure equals 20.93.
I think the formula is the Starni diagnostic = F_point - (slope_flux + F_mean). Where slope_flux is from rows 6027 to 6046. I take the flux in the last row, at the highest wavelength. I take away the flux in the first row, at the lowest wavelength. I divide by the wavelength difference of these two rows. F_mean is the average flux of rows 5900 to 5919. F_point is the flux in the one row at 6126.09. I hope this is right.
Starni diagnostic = -1.0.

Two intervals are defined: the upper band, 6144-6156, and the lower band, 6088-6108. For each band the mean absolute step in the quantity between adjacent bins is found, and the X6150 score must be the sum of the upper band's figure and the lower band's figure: 0.42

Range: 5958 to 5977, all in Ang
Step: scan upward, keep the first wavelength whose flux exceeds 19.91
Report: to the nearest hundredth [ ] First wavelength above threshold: 5959.13 Ang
